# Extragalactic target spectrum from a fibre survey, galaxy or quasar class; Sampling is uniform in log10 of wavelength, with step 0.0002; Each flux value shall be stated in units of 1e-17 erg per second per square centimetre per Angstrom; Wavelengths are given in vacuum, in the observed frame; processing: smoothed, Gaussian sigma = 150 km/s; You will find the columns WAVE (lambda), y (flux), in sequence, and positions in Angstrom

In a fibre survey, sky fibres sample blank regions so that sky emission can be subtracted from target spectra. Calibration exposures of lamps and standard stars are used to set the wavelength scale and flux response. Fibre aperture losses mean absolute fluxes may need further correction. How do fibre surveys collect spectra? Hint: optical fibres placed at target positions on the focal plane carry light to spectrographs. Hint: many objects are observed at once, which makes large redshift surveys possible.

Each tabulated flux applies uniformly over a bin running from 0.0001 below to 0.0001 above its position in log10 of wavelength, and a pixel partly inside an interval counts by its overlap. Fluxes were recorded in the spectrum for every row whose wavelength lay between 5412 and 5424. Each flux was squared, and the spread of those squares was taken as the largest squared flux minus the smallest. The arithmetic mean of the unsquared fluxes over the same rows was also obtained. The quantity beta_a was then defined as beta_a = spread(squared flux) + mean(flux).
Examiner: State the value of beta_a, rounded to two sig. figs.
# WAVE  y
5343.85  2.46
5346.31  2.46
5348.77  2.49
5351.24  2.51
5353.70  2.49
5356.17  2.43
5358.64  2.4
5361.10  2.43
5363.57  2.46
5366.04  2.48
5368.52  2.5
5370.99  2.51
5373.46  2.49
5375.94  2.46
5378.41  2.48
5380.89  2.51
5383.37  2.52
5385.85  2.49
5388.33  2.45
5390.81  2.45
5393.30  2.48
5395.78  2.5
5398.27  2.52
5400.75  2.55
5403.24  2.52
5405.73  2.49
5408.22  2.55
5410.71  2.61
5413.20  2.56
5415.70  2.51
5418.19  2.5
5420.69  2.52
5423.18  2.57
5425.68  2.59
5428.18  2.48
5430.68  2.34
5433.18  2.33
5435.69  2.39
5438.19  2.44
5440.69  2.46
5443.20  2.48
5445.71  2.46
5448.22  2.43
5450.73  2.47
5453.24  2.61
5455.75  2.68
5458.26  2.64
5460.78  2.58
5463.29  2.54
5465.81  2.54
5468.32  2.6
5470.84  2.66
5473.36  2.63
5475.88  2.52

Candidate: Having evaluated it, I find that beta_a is 2.9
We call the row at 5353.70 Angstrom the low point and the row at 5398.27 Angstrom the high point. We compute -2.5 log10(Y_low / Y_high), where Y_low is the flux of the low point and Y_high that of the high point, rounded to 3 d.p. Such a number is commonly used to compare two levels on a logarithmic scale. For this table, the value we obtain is 0.013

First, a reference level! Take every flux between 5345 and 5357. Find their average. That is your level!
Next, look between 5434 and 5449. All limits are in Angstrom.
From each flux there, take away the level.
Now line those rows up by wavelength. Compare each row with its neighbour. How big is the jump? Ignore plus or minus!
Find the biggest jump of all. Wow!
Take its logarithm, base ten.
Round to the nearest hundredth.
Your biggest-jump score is -1.30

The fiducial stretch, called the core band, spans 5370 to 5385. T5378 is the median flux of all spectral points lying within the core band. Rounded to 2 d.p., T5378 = 2.50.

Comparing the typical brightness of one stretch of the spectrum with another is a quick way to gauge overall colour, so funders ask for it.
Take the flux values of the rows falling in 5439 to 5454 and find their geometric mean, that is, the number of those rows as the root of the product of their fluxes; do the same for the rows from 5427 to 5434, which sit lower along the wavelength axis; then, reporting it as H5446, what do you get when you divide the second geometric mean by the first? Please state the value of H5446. 0.96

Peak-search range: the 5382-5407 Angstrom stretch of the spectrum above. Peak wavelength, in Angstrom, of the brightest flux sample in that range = 5400.75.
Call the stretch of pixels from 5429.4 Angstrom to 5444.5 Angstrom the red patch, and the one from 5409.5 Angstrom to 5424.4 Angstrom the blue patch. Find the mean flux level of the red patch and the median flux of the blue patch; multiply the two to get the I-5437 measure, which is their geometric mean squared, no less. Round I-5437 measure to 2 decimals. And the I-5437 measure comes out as 6.11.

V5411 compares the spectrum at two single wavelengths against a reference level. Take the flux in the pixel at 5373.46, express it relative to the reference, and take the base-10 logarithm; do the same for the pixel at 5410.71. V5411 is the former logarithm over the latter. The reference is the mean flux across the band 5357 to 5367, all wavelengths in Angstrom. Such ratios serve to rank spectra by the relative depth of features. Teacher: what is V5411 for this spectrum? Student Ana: 0.29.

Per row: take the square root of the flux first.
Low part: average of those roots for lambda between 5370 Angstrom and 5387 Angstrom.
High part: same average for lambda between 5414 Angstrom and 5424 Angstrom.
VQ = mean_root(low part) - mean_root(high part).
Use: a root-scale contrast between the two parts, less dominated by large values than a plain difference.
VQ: -0.010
